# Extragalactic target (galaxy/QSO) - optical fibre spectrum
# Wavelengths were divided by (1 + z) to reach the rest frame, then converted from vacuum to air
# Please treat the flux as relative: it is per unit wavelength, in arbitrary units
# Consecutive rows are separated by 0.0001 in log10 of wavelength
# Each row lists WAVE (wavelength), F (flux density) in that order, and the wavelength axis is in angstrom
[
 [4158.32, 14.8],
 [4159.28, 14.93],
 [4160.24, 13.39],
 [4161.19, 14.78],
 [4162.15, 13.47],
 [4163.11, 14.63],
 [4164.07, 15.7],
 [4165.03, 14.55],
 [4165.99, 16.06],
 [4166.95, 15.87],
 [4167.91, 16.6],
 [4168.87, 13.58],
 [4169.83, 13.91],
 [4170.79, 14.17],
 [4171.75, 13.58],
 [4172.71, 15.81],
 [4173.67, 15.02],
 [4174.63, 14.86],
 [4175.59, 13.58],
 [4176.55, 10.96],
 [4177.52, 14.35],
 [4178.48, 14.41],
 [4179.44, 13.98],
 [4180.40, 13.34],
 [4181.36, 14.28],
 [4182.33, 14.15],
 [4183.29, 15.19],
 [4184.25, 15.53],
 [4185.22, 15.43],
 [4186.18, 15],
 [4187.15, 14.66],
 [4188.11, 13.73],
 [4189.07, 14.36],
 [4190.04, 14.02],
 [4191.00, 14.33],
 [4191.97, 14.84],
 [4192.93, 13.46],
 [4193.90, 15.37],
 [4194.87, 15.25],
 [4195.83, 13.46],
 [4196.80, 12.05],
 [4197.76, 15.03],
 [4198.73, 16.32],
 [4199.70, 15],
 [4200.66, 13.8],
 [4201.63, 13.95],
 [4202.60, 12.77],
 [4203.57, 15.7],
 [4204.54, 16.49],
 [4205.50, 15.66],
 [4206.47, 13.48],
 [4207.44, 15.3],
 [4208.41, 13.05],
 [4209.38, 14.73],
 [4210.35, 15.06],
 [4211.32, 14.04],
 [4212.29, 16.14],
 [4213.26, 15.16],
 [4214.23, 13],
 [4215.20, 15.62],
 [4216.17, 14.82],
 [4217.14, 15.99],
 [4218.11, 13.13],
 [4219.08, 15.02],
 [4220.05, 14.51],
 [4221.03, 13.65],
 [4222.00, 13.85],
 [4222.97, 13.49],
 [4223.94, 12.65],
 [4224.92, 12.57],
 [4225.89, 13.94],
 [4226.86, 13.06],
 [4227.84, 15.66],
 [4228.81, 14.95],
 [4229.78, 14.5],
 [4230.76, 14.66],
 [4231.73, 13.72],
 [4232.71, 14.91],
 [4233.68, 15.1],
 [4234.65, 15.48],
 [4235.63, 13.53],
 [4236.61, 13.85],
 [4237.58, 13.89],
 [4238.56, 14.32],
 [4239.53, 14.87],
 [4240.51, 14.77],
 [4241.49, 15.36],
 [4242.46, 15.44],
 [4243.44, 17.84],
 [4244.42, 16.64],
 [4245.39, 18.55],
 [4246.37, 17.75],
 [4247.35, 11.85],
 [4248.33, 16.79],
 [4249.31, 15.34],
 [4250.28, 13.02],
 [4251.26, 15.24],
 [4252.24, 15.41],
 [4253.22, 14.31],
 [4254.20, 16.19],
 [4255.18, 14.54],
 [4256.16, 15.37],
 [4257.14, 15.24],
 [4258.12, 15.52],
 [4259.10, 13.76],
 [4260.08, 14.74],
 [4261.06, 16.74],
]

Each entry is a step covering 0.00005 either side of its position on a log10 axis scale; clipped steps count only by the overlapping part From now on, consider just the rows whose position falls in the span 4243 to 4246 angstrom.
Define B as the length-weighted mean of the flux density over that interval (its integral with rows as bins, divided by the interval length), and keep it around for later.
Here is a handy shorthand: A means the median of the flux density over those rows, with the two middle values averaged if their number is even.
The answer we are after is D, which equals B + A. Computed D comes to 35.5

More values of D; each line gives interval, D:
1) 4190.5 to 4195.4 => 29.5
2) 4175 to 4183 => 27.8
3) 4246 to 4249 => 32.1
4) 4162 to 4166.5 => 29.6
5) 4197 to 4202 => 29.7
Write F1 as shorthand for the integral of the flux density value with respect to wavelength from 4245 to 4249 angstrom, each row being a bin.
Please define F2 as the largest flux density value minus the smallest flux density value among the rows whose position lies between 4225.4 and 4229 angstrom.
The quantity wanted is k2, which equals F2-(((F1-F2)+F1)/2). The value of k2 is -61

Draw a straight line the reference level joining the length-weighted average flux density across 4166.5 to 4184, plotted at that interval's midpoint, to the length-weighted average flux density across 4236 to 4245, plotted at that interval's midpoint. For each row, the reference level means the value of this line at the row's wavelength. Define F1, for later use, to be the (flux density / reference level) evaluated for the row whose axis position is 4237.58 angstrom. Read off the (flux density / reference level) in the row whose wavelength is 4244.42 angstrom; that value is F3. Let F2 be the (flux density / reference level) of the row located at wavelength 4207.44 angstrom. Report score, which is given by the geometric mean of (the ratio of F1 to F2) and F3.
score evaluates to 0.98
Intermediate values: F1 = 0.91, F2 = 1.04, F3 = 1.09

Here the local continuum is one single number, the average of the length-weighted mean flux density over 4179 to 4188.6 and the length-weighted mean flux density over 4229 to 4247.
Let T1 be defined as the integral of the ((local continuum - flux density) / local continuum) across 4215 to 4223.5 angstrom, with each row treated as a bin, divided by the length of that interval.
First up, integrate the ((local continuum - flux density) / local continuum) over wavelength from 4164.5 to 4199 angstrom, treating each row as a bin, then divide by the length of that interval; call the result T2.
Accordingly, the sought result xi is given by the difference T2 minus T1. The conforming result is 0.00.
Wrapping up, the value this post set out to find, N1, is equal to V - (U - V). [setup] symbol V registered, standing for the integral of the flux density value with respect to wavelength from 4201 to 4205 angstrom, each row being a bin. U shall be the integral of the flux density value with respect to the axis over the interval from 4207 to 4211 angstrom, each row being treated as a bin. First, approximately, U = 58.0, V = 59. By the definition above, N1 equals 59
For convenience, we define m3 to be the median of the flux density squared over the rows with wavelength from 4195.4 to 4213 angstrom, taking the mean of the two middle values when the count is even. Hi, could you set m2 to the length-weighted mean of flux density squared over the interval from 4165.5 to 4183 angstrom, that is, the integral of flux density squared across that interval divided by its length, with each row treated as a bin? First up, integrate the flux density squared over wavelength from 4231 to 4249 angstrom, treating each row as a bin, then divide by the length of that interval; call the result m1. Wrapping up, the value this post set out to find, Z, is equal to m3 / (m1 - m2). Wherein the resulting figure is 8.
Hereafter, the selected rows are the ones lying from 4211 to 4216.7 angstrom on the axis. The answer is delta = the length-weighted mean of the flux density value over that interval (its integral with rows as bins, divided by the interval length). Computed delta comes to 14.8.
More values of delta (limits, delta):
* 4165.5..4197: 14.4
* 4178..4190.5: 14.5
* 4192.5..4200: 14.5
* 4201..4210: 14.6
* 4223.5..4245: 14.6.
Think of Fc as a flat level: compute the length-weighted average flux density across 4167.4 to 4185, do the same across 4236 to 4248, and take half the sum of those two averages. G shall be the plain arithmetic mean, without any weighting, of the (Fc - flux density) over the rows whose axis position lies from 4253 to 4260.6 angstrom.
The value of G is -0.09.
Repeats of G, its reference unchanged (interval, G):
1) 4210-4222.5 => 0.25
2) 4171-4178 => 0.85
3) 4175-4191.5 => 0.68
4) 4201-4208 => 0.10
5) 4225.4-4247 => -0.26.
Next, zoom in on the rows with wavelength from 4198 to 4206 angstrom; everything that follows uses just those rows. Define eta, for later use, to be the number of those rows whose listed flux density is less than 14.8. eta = 3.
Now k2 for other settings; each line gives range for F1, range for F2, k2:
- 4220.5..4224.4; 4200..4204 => -48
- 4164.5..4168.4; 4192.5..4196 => -59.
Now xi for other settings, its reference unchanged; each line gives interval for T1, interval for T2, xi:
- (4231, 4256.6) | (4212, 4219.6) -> 0.02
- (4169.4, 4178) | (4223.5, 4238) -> -0.01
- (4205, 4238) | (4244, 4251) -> -0.09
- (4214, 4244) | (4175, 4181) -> 0.07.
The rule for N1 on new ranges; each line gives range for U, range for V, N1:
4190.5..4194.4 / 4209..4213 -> 64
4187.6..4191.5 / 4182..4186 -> 66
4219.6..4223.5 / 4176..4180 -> 53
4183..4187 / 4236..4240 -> 53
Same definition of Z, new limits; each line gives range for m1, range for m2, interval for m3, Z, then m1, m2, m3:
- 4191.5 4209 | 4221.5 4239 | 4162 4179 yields 18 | 212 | 200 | 210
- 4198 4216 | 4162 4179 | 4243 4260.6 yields 39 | 219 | 213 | 236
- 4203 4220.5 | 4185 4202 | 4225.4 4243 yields 19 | 221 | 209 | 217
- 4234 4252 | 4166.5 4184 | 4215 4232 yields 7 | 236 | 207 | 202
